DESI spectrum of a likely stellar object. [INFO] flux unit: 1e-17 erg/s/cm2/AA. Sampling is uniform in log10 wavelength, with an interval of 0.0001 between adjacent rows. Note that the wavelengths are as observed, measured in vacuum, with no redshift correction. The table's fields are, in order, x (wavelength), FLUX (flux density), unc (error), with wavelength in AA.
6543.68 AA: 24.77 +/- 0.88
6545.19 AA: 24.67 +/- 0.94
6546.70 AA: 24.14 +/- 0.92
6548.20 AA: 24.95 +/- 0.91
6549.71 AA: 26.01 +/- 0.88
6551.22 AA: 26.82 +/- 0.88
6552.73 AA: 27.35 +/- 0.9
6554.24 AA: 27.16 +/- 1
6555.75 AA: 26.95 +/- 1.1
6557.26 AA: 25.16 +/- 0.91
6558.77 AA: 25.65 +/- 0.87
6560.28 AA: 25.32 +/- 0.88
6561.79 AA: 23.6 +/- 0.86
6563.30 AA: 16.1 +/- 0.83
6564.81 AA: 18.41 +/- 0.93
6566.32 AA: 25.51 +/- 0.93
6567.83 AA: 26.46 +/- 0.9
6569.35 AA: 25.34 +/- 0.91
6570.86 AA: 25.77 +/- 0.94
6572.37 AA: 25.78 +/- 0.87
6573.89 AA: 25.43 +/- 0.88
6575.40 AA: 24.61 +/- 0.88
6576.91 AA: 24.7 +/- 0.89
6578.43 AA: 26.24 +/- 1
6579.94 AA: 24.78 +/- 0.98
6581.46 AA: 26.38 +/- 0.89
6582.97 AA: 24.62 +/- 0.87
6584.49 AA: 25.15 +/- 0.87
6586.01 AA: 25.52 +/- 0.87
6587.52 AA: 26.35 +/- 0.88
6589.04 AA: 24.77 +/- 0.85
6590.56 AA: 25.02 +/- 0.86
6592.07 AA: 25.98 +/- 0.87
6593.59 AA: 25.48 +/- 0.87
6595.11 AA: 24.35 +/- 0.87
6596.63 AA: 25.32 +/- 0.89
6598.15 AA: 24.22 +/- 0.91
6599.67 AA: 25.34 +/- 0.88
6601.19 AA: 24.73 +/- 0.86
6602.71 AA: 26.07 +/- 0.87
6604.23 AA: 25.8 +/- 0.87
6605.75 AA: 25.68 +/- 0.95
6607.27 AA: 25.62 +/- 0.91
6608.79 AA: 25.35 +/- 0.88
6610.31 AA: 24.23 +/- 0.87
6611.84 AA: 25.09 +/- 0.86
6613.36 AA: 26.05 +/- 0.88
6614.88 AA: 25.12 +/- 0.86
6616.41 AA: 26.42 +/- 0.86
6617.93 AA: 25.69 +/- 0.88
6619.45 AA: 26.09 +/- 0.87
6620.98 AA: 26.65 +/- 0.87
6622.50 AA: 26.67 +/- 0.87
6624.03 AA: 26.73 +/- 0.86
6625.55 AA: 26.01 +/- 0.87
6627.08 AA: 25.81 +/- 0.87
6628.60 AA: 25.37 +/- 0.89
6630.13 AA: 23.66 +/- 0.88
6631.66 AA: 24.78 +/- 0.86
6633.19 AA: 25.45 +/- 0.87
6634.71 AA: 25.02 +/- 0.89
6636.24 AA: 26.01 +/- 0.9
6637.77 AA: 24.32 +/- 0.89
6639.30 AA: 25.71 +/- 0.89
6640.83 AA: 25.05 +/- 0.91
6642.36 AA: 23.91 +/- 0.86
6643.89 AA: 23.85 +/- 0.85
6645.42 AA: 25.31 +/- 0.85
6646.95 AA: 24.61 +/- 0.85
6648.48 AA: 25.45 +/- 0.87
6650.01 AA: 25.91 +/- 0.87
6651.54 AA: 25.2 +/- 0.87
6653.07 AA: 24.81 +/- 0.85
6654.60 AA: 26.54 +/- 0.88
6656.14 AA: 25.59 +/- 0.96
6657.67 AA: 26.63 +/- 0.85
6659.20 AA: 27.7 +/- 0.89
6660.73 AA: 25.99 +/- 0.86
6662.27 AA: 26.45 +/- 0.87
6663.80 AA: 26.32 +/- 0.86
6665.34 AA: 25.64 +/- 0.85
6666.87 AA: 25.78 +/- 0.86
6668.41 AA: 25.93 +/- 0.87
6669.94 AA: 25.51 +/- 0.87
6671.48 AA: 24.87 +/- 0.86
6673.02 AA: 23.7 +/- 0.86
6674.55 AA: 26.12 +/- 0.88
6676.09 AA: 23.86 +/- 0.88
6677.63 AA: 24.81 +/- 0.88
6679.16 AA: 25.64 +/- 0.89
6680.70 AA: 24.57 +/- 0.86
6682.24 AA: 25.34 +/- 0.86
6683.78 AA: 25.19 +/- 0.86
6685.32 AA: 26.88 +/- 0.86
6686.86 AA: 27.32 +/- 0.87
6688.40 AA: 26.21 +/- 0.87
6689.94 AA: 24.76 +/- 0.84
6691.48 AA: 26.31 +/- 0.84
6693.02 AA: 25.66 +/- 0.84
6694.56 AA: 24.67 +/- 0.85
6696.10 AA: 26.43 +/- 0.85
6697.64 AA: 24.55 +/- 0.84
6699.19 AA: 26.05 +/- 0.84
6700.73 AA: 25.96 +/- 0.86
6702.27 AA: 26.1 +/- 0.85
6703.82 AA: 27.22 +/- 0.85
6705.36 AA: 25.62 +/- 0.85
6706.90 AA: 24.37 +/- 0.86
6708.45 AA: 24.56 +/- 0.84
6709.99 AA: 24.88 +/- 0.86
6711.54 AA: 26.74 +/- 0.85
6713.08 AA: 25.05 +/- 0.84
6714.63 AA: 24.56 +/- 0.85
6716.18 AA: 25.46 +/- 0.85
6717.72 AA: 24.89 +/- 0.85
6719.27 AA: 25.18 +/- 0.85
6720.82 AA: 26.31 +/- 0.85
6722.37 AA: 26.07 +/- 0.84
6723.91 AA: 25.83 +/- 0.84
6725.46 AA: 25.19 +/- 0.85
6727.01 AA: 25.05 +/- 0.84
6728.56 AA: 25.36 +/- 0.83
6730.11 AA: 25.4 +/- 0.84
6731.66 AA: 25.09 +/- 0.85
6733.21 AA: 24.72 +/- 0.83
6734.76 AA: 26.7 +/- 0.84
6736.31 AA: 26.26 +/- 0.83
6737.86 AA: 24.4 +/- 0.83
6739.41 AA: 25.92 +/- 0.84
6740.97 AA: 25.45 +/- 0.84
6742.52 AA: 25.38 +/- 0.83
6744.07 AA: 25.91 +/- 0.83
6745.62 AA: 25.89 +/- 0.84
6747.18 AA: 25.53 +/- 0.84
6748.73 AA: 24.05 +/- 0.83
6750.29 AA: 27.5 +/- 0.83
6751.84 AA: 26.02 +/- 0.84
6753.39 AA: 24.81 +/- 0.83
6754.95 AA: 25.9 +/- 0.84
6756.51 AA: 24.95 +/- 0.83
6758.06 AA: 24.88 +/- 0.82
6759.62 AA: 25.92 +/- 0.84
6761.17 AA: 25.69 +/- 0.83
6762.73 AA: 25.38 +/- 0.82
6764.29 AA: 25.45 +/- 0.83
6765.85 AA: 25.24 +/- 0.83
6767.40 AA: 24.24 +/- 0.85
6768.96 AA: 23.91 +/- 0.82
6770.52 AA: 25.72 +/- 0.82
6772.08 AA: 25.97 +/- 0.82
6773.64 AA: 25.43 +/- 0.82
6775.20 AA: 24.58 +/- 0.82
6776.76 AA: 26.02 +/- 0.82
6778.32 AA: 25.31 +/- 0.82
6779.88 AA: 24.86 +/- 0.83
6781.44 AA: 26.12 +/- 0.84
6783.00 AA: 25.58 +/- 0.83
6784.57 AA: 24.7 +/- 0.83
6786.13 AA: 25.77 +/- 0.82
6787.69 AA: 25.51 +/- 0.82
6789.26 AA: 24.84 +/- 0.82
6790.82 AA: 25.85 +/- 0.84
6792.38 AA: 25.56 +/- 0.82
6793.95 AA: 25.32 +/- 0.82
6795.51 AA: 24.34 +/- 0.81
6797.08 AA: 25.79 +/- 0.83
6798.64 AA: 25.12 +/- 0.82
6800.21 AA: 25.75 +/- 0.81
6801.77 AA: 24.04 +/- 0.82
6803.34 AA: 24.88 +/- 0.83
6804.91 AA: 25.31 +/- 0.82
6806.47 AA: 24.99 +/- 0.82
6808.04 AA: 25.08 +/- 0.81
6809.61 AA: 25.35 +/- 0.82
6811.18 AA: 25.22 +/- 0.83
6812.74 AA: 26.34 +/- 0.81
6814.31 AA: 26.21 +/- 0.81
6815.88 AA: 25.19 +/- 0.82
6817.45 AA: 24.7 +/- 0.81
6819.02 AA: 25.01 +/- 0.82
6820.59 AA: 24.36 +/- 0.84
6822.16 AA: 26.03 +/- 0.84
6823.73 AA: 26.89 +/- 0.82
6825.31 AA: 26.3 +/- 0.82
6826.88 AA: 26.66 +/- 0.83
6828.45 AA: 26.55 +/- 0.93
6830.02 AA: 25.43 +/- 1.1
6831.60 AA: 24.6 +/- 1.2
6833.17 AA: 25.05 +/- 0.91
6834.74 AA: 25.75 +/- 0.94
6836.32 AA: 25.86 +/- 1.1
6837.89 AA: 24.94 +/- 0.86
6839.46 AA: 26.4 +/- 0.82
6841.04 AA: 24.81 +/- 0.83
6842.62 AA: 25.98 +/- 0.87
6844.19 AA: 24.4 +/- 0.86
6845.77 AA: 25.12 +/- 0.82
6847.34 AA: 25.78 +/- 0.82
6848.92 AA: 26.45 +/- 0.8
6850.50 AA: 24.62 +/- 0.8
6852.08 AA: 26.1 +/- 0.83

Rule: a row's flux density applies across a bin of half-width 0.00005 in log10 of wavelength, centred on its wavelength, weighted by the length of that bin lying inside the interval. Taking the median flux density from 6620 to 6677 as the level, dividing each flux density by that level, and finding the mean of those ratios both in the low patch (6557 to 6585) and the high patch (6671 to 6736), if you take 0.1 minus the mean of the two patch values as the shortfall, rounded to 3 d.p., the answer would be -0.876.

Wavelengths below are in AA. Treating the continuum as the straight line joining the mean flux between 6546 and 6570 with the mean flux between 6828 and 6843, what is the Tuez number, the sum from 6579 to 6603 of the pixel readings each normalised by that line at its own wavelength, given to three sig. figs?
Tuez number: 16.3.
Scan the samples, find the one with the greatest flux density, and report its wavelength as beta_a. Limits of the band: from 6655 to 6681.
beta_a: 6659.20 AA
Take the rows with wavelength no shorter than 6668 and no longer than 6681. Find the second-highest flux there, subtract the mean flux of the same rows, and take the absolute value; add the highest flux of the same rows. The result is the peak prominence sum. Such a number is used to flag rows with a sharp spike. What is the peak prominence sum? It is 27.0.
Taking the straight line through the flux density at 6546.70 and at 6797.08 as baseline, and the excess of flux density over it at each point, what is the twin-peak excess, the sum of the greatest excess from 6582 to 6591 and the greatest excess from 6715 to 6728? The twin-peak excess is 3.0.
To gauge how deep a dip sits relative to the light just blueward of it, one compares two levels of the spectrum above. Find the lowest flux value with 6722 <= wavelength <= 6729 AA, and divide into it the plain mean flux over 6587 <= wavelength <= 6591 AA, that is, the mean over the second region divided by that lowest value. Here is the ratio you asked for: 1.01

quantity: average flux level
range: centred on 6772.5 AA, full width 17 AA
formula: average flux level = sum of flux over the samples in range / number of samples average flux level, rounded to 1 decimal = 25.2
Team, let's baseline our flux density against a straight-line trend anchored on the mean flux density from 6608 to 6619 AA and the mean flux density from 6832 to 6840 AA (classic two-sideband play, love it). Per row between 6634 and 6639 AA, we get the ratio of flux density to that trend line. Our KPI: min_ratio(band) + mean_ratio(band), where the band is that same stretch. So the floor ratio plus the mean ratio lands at 1.94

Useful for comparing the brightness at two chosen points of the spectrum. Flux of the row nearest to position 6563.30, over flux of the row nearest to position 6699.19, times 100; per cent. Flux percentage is 62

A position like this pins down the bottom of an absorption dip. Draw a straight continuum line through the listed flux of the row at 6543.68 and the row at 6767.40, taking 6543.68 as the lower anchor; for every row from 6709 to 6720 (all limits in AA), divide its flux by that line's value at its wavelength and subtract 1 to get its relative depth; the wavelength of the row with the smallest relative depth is 6714.63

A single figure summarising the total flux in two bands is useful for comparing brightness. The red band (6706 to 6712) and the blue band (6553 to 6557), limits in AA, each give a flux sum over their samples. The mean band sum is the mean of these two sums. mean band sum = 77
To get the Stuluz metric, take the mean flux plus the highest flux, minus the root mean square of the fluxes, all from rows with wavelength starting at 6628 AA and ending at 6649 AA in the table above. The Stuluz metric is 26.0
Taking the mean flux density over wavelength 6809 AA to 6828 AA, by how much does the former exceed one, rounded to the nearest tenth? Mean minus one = 24.7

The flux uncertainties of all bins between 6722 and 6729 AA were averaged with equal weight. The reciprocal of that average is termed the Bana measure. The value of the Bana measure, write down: 1.19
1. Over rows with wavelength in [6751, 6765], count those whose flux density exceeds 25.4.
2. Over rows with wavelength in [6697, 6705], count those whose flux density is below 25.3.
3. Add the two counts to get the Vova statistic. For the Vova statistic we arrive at 6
